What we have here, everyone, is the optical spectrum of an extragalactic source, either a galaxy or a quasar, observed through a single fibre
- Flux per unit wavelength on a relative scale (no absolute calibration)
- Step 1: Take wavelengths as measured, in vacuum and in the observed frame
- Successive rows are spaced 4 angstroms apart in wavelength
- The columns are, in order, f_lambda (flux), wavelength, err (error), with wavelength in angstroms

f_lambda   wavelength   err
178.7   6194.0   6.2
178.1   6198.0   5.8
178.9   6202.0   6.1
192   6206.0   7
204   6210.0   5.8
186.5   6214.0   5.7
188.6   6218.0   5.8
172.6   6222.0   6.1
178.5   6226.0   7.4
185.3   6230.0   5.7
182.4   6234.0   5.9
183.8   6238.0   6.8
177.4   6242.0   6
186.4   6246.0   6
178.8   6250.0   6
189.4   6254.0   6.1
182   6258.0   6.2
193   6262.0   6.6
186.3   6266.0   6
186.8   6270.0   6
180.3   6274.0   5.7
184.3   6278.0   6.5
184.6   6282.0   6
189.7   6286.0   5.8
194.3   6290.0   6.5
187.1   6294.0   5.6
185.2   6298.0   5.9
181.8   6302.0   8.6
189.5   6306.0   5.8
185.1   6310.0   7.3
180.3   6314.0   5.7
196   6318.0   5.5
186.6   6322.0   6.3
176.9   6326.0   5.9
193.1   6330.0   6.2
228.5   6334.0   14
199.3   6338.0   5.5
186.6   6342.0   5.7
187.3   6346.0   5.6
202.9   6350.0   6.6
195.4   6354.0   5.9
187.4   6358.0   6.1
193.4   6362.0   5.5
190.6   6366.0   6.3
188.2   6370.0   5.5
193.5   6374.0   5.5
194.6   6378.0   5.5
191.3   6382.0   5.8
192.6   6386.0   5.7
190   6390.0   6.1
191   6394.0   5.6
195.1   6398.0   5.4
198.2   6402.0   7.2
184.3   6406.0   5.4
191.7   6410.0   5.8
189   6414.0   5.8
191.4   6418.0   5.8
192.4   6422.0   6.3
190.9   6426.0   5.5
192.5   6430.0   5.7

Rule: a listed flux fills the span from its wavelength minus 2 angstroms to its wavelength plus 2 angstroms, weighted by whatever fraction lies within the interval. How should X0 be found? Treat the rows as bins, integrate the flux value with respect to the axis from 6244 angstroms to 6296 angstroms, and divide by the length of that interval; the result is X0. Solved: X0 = 186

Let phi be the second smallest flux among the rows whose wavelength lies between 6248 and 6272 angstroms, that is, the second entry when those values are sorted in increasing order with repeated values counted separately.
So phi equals 182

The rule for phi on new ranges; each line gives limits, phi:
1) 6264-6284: 184.3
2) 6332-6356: 187.3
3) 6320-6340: 186.6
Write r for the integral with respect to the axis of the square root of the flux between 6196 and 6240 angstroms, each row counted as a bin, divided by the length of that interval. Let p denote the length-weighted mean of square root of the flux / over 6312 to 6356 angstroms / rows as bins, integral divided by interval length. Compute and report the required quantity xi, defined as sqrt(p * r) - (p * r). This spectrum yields -175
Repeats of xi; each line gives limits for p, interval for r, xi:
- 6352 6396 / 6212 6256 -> -173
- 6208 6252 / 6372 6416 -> -174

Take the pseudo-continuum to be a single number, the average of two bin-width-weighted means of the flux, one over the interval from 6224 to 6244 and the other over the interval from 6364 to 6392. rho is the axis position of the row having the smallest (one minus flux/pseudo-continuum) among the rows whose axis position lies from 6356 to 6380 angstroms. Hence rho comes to 6378.0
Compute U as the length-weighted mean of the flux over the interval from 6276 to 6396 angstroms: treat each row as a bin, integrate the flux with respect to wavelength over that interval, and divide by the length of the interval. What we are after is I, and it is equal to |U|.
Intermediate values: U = 191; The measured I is 191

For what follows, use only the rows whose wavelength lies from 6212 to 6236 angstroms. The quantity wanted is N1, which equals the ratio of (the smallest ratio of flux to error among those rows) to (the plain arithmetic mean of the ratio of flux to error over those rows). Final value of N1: 0.80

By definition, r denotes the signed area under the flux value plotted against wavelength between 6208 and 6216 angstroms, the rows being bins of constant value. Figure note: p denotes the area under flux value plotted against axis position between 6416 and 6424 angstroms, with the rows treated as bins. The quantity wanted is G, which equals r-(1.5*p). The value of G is -741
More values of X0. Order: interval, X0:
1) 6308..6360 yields 193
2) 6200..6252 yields 184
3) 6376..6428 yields 192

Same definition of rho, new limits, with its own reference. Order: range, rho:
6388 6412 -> 6402.0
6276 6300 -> 6290.0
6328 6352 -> 6334.0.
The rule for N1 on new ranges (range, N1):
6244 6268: 0.97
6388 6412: 0.84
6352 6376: 0.91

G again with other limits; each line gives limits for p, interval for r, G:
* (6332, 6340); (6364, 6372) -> -1052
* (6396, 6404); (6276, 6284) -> -884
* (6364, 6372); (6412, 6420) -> -751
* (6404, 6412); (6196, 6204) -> -828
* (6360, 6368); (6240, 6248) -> -849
